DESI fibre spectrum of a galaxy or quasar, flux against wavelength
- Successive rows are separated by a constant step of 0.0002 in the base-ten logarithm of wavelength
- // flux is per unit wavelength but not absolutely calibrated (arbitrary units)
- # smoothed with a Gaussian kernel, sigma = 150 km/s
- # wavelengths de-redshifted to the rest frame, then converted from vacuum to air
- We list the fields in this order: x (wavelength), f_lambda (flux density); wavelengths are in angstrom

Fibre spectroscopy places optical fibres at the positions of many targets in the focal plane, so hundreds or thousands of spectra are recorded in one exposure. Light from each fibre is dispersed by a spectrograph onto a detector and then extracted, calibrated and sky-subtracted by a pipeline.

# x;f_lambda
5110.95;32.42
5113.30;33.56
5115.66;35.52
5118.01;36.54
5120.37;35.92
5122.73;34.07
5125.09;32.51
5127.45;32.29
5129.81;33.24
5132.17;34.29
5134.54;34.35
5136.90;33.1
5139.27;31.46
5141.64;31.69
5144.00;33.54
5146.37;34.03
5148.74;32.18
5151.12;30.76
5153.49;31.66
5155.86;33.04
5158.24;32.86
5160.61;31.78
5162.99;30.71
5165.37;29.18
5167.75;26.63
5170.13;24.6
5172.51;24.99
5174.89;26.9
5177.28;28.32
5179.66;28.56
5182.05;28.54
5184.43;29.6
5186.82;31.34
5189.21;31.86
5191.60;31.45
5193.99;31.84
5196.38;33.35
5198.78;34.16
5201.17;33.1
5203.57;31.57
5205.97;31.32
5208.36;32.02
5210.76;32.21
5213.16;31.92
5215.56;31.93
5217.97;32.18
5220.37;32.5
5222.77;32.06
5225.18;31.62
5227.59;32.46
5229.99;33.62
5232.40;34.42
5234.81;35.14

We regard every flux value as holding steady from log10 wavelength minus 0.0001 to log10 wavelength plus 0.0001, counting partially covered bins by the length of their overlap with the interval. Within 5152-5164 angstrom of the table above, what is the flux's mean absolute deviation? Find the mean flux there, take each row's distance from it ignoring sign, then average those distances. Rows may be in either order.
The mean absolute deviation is 0.75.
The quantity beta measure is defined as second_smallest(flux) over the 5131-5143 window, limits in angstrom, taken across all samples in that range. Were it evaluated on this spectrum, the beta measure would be 31.69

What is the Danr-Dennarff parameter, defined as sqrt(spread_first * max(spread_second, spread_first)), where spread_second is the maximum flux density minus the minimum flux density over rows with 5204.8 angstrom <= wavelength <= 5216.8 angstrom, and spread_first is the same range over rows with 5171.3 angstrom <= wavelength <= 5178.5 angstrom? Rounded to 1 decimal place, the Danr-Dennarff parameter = 3.3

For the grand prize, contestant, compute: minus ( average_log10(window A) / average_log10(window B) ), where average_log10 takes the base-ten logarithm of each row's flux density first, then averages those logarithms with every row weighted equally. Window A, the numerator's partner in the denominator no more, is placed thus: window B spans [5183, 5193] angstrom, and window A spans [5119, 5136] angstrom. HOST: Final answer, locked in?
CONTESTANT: -1.02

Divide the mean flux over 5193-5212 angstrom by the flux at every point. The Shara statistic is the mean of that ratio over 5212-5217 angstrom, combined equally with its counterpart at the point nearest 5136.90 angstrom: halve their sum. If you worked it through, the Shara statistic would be 0.998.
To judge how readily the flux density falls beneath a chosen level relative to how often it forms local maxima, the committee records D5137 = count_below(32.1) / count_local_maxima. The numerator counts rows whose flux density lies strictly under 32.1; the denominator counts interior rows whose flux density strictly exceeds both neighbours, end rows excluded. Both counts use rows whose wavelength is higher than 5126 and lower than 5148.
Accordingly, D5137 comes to 2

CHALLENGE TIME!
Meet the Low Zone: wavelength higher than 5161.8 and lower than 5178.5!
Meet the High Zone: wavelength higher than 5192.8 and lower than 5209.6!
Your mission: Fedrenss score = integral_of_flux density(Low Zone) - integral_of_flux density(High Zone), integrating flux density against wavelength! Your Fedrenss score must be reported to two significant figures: -89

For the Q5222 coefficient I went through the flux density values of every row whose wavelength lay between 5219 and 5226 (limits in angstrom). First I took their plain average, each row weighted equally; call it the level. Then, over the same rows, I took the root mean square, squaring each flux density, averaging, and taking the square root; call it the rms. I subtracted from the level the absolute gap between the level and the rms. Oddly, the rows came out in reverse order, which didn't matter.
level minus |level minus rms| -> 32.1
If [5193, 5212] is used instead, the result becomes 32.4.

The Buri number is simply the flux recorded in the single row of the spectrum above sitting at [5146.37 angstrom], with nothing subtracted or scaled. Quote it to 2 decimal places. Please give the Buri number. 34.03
